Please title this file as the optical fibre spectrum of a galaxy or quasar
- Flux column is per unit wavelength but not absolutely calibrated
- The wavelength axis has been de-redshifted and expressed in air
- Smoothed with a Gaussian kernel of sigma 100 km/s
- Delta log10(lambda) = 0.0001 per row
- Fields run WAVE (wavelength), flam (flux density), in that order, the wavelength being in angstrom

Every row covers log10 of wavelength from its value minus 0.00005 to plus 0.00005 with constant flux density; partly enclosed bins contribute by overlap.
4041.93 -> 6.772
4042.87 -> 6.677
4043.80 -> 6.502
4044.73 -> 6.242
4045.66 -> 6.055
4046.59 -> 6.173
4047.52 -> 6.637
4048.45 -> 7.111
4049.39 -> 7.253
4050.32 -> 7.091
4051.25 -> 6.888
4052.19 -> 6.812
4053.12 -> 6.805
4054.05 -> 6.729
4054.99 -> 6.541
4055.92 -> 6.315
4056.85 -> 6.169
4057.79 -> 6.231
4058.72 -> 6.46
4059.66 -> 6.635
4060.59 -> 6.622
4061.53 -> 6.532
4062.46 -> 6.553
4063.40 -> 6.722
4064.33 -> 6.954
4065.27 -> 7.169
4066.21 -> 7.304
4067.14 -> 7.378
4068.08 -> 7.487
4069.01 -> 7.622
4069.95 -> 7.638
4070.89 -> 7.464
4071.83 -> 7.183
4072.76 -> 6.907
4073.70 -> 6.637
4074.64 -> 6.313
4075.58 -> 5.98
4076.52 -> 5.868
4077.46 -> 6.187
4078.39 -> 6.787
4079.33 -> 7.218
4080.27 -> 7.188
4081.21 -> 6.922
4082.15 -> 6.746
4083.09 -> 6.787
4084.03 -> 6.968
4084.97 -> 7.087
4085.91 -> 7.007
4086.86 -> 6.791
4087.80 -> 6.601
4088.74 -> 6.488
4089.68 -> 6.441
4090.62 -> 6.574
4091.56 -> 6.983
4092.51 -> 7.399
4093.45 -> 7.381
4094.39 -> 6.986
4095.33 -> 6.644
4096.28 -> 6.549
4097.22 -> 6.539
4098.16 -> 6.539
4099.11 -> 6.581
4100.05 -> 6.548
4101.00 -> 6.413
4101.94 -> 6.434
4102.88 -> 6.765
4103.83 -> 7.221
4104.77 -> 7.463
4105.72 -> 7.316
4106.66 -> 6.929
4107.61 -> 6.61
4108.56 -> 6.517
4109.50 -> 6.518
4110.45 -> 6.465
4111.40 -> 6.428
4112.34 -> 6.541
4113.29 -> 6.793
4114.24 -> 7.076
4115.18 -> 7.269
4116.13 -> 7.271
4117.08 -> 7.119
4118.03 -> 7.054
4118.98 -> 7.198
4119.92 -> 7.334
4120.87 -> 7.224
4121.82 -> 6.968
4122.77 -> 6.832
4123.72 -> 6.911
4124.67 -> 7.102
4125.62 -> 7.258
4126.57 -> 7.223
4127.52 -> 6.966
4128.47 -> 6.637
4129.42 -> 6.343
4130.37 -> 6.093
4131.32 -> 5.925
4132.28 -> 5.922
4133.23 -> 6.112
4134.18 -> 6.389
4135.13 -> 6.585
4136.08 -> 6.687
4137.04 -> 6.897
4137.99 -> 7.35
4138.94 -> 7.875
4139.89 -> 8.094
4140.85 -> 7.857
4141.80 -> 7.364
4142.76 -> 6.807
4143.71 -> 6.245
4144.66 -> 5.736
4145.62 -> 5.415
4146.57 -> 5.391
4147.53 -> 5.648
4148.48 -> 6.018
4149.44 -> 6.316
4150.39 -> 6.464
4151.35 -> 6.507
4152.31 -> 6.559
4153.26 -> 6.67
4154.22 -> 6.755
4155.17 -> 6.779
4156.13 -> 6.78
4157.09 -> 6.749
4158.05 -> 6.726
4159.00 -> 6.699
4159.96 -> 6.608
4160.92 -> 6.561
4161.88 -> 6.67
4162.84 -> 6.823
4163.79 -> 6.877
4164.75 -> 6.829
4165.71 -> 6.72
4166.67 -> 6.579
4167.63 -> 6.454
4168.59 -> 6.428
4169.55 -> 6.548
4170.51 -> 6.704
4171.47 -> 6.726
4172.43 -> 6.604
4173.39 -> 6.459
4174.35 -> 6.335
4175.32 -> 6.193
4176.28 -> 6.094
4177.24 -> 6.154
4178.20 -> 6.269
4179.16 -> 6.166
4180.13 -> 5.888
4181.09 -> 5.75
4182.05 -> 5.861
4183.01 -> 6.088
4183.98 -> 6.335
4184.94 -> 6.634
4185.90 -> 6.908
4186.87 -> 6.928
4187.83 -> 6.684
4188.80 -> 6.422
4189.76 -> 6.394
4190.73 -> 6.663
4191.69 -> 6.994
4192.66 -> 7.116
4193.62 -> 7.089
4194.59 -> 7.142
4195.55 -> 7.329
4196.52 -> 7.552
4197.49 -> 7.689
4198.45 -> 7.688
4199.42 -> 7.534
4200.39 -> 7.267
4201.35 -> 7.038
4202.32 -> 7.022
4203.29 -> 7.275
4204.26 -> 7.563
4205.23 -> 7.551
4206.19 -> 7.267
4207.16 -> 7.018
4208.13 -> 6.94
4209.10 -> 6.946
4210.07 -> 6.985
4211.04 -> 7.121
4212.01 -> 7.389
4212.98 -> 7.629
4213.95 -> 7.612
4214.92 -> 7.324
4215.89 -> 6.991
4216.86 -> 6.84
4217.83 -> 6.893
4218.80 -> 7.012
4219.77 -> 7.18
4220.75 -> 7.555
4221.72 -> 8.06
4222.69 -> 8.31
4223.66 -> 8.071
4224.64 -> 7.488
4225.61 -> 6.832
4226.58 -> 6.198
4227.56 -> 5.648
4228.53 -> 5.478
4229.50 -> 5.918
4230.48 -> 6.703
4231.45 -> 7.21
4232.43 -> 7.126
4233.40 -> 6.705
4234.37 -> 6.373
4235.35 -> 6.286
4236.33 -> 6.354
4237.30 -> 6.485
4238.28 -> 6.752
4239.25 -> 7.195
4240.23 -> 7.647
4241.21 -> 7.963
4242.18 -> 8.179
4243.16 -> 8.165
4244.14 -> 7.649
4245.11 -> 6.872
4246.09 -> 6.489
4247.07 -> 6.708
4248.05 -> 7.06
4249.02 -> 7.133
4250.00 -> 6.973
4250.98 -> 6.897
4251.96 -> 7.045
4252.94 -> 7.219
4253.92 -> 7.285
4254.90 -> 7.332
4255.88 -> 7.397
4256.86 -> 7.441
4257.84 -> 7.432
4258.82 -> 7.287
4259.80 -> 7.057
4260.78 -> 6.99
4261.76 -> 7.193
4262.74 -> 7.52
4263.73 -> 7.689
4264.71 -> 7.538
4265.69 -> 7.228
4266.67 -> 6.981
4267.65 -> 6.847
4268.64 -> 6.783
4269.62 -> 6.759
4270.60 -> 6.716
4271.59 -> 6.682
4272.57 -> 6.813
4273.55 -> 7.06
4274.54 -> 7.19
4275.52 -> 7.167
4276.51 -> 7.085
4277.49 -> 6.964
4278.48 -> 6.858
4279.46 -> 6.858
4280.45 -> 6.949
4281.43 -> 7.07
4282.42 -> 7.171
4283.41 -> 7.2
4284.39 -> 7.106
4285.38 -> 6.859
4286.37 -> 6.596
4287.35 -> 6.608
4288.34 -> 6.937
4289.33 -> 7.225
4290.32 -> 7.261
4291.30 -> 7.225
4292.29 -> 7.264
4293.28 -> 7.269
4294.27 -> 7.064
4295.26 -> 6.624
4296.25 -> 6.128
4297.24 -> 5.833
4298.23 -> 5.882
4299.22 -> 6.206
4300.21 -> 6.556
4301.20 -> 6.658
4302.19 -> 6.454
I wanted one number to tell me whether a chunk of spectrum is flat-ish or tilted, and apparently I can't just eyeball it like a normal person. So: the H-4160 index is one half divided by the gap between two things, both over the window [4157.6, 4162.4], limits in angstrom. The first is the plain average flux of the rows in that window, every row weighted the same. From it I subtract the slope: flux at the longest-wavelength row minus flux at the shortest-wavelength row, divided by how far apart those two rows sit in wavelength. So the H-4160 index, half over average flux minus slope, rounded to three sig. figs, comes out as 0.0750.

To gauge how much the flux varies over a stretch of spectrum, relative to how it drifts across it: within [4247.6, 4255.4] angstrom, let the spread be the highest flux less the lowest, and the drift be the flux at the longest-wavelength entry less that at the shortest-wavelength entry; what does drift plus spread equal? 0.7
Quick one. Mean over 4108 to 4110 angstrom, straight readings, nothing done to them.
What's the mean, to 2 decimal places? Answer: 6.52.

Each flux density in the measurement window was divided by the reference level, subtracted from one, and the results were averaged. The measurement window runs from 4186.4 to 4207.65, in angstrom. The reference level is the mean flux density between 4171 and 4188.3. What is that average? -0.13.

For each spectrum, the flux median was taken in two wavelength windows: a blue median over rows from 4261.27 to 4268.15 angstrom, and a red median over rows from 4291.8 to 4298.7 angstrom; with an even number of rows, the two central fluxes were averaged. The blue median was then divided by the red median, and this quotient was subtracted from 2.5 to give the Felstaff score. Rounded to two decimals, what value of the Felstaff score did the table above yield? 1.41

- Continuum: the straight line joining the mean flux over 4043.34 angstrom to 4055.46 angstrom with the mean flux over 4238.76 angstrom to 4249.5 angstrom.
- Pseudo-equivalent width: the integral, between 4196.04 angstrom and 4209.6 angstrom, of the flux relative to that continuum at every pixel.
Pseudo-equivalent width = 13.7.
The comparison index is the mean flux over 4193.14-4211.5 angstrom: 7.26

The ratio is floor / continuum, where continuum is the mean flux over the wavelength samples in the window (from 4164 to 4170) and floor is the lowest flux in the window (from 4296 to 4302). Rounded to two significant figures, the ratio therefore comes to 0.88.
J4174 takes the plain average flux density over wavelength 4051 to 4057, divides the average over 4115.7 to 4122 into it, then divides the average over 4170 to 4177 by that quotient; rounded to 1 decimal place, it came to 7.0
